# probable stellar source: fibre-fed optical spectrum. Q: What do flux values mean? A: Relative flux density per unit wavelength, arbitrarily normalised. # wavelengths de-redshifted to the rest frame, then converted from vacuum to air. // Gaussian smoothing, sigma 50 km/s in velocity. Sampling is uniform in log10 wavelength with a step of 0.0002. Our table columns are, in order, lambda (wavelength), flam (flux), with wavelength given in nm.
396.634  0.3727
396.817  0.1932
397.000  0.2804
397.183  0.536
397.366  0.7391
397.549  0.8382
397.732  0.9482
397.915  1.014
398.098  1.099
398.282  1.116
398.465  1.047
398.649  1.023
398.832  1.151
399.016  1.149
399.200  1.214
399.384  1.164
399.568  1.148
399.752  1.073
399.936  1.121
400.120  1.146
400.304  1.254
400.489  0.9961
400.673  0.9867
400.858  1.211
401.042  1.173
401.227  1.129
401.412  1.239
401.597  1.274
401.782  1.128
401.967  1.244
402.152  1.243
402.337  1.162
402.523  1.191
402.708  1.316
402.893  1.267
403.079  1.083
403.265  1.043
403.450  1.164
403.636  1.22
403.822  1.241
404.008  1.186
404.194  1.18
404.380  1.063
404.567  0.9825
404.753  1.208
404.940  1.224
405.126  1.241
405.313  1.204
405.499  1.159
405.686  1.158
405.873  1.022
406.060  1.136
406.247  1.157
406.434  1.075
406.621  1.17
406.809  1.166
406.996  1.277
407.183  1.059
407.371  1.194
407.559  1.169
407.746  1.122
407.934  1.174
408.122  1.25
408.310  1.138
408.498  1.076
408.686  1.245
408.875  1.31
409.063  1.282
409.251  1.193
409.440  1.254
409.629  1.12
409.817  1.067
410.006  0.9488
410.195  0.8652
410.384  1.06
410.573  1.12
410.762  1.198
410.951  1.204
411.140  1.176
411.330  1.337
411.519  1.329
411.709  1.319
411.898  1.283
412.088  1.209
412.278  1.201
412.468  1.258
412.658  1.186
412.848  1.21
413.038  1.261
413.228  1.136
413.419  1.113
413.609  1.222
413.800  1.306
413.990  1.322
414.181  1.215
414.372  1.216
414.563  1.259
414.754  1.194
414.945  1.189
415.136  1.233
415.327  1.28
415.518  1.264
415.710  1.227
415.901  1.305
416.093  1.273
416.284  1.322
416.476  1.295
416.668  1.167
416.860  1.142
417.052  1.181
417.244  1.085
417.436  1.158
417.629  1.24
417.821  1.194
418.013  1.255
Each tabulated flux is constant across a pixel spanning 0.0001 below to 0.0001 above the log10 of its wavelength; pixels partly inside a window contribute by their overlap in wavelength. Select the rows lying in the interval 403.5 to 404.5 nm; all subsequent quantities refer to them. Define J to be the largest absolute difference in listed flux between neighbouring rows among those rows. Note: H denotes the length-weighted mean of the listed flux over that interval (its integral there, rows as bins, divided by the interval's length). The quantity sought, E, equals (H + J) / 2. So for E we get 0.64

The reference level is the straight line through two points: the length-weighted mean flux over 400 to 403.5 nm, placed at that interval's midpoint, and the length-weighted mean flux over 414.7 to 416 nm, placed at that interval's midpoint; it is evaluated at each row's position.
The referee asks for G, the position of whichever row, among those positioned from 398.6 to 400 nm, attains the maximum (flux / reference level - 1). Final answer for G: 399.200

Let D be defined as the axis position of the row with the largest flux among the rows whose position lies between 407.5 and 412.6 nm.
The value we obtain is 411.330 nm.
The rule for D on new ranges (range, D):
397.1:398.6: 398.282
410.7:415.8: 411.330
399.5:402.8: 402.708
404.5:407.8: 406.996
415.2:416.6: 416.284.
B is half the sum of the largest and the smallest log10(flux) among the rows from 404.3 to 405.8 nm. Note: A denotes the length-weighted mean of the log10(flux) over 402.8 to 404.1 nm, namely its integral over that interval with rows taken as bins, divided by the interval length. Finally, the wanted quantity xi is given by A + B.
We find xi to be 0.11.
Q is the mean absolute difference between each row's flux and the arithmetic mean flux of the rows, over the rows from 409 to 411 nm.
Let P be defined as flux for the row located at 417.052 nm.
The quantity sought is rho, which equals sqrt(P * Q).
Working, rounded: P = 1.181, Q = 0.10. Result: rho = 0.34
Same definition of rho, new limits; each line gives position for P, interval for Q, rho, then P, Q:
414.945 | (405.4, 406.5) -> 0.23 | 1.189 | 0.05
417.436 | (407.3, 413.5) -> 0.30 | 1.158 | 0.08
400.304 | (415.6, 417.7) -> 0.28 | 1.254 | 0.06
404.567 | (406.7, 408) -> 0.21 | 0.9825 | 0.04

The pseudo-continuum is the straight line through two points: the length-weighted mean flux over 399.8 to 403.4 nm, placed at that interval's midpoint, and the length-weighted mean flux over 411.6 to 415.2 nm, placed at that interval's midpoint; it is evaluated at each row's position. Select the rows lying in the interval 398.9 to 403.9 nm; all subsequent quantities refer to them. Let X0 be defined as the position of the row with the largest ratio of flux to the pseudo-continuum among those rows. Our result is 402.708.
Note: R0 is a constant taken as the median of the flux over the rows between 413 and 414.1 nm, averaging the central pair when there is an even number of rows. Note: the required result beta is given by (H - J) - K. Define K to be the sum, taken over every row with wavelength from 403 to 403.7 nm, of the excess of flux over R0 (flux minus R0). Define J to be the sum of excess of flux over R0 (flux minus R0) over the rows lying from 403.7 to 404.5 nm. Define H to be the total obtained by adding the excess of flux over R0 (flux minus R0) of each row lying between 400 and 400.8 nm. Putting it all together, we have 0.17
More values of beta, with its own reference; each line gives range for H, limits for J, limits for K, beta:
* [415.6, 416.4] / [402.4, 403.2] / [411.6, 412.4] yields 0.22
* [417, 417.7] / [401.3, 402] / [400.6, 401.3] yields 0.25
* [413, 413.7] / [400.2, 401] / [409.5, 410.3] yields 1.25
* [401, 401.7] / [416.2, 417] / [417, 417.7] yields 0.19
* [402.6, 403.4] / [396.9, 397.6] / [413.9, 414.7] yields 2.27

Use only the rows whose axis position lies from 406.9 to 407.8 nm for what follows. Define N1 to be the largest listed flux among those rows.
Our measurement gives 1.277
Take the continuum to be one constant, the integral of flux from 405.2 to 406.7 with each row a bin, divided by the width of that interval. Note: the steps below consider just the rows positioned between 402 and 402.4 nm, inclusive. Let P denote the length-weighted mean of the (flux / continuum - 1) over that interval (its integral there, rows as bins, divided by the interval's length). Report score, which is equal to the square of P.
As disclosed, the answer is 0.004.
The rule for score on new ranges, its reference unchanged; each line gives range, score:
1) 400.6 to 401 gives 0.000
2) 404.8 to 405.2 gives 0.007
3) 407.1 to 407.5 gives 0.000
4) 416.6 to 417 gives 0.000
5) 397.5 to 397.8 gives 0.045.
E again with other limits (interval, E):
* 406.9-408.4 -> 0.70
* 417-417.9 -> 0.63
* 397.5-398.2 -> 0.55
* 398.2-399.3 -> 0.62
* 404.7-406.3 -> 0.65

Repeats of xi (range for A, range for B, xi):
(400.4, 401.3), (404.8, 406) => 0.09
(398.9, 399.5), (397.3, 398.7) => 0.03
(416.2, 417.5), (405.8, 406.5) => 0.11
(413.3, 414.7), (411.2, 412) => 0.21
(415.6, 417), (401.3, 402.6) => 0.17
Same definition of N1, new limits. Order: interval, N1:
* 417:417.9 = 1.24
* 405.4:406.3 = 1.159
